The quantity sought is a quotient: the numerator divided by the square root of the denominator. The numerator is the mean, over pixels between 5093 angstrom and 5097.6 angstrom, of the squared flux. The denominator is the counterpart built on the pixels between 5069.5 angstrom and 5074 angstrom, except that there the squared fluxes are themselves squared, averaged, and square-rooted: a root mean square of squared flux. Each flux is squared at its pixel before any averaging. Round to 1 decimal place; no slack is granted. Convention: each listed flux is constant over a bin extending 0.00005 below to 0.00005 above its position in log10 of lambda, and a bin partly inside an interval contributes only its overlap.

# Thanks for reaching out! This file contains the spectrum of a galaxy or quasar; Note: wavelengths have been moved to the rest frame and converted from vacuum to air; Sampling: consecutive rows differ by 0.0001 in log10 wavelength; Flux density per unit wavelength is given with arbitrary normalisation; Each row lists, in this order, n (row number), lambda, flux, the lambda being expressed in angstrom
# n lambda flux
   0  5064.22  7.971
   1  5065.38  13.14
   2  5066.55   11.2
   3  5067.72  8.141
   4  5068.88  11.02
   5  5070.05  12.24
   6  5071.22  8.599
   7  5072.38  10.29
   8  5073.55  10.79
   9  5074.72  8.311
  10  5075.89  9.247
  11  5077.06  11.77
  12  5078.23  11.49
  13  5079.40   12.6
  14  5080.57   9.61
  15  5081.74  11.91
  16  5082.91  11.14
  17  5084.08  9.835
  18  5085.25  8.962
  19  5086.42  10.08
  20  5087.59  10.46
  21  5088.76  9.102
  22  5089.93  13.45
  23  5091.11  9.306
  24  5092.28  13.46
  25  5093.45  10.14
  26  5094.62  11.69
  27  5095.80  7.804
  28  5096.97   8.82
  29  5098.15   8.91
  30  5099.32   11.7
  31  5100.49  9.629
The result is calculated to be 8.8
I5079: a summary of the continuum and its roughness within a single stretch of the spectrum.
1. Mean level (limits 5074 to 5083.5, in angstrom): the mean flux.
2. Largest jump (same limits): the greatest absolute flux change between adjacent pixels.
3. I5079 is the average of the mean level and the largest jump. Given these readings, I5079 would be 6.87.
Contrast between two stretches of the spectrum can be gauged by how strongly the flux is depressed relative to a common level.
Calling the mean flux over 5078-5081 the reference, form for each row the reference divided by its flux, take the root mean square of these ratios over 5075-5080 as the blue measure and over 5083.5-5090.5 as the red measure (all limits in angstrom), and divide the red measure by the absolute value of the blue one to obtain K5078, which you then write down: 1.10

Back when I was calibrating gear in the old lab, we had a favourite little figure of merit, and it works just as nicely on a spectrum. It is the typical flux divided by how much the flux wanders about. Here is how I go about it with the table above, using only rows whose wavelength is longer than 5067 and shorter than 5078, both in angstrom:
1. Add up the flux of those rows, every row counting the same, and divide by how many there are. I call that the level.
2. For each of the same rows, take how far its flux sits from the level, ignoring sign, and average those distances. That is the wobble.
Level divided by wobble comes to 7.7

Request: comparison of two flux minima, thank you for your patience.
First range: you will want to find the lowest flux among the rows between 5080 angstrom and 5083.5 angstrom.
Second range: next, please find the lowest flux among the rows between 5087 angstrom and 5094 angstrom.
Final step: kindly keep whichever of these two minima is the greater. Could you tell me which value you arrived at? 9.6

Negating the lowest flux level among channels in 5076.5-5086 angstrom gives -8.96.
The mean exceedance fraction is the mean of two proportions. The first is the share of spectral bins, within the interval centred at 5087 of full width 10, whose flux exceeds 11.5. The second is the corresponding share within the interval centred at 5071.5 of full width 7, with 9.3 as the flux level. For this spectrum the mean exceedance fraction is 0.40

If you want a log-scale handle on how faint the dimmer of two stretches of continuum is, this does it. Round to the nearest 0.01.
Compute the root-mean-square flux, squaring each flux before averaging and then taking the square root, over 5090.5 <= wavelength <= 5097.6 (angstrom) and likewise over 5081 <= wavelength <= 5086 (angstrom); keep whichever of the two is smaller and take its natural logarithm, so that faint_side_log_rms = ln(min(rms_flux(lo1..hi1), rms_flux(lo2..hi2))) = 2.34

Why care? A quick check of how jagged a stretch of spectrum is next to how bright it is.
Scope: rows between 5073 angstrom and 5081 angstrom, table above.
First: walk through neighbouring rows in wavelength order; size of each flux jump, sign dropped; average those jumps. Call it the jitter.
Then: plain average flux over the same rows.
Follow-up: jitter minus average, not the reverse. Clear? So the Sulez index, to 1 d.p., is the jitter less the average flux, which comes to -8.8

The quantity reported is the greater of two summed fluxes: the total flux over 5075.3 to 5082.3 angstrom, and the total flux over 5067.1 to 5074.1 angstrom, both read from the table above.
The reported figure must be 67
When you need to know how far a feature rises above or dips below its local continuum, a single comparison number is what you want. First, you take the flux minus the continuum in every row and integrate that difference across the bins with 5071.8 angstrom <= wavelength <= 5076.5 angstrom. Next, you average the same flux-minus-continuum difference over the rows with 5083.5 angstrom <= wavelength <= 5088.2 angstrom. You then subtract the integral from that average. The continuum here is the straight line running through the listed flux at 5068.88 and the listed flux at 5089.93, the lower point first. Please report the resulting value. 6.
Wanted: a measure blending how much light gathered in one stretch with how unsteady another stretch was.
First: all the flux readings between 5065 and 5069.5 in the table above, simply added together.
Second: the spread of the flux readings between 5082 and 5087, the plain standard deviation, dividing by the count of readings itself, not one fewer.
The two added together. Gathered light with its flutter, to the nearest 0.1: 44.3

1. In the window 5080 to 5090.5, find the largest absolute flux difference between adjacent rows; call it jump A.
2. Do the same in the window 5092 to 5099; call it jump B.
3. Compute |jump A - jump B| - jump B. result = -3.42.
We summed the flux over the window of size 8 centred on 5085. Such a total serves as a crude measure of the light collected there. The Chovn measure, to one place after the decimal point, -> 71.5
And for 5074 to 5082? 74.9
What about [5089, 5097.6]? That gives 74.7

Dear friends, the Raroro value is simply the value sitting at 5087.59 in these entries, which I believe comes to 10.46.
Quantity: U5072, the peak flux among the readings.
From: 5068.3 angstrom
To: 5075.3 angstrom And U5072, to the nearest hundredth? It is 12.24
